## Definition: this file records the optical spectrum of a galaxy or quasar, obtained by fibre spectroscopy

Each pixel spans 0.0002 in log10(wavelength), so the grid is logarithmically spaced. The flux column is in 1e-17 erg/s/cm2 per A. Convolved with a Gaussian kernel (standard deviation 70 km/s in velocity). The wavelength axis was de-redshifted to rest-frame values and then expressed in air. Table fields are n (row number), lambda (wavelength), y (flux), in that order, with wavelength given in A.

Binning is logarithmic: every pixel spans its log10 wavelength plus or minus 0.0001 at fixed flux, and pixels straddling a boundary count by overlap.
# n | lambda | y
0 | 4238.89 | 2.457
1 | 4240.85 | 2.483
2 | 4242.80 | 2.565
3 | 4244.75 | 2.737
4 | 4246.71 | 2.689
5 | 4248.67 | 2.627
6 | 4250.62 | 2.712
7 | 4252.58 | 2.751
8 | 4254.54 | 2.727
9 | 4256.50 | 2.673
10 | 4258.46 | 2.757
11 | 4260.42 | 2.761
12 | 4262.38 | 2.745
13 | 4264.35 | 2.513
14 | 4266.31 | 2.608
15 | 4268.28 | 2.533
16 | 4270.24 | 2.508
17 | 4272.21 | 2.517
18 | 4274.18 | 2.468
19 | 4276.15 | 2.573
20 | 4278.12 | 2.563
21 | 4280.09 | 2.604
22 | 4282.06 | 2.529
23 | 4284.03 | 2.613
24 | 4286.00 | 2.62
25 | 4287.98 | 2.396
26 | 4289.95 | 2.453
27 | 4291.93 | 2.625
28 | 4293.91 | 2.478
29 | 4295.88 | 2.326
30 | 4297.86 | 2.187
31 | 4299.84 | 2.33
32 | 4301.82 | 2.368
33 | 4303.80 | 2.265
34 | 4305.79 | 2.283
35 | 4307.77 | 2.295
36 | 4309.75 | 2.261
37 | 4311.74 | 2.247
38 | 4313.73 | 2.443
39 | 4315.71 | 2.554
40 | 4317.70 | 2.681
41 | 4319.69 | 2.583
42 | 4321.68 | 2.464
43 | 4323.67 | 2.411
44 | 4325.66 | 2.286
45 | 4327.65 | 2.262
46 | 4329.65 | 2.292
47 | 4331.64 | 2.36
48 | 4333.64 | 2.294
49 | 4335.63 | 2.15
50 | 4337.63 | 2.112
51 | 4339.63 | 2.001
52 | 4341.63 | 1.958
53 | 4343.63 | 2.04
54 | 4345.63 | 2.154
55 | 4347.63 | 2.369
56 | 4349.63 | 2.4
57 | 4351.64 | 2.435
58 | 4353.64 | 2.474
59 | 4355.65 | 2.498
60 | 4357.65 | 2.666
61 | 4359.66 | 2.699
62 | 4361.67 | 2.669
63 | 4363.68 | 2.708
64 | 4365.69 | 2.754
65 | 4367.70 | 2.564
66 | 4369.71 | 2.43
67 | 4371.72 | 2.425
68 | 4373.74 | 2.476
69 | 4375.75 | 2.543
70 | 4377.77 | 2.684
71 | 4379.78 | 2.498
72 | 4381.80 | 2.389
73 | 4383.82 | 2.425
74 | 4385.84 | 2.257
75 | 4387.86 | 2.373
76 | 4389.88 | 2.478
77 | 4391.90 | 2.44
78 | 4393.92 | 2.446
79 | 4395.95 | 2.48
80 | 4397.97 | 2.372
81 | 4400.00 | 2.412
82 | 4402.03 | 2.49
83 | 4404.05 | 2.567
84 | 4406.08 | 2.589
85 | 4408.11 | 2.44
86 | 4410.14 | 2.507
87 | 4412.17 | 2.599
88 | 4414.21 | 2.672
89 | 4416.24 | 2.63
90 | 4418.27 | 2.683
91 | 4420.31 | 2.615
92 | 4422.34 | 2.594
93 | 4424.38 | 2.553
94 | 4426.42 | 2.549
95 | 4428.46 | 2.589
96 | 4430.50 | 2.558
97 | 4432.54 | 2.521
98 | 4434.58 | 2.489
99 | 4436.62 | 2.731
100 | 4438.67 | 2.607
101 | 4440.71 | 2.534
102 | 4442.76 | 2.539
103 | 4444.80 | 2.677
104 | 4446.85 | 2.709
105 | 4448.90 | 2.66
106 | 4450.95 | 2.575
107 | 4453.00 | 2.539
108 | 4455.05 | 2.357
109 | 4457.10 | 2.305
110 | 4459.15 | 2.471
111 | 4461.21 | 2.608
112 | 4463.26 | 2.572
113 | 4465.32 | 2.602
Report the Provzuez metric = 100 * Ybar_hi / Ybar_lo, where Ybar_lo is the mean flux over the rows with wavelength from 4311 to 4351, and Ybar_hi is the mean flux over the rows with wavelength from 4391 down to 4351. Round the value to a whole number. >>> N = 110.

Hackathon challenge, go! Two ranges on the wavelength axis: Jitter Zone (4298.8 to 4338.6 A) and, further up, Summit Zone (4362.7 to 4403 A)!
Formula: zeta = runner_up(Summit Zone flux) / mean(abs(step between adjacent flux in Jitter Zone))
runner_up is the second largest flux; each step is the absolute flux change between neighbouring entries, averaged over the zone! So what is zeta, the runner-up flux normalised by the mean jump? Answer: 36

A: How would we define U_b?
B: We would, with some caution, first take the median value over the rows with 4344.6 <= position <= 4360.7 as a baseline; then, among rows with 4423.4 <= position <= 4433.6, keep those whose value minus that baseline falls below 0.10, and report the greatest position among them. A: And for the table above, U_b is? 4432.54 A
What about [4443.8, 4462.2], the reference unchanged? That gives 4459.15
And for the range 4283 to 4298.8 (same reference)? 4297.86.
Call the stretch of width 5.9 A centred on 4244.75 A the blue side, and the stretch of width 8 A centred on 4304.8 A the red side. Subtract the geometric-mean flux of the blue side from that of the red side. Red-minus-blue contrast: -0.4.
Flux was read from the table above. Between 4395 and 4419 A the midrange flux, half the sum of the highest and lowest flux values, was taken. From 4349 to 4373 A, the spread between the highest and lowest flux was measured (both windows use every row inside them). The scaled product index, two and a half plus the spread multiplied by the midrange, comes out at 3.39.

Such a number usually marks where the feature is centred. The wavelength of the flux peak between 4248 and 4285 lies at 4260.42 A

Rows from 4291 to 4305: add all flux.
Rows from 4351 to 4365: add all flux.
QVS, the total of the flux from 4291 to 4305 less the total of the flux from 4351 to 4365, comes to -1.6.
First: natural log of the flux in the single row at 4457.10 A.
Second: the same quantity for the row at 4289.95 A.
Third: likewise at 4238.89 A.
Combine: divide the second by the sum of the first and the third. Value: 0.52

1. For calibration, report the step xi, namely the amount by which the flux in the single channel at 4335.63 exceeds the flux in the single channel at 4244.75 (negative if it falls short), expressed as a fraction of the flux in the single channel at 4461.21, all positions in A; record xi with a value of -0.23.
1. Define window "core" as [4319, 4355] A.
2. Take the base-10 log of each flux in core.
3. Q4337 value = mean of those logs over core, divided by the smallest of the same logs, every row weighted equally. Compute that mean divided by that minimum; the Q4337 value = 1.22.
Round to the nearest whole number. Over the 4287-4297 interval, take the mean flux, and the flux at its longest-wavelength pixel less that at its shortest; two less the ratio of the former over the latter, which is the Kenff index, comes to 37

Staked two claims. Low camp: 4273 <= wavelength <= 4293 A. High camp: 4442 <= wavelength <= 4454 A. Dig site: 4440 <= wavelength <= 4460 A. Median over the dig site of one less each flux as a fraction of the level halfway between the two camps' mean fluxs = 0.02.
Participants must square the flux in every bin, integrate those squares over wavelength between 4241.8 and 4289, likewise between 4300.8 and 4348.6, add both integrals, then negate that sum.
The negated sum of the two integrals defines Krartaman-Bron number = -577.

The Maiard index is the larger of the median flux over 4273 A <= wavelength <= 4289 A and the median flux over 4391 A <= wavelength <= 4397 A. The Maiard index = 2.568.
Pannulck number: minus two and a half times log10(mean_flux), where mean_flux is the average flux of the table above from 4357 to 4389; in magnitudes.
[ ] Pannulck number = -1.01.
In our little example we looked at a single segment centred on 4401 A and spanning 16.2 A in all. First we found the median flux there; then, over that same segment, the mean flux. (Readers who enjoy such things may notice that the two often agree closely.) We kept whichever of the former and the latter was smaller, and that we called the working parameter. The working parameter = 2.46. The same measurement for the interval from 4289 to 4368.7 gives 2.37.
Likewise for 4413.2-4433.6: 2.59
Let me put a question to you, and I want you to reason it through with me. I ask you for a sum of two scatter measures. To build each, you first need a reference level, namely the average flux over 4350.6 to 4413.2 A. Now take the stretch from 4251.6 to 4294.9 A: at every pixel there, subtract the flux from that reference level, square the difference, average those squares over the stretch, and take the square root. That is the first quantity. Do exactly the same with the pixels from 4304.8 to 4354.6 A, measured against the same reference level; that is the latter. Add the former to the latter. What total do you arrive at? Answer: 0.40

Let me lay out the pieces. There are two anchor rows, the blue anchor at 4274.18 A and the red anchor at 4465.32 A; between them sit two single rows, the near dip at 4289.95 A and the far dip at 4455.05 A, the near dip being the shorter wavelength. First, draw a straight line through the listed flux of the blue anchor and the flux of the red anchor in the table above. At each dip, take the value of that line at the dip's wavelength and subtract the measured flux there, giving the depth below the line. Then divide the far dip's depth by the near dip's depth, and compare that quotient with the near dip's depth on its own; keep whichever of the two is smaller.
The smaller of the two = 0.03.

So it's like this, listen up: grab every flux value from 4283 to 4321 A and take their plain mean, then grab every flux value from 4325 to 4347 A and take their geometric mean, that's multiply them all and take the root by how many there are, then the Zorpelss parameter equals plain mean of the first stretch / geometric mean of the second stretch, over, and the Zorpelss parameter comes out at 1.12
